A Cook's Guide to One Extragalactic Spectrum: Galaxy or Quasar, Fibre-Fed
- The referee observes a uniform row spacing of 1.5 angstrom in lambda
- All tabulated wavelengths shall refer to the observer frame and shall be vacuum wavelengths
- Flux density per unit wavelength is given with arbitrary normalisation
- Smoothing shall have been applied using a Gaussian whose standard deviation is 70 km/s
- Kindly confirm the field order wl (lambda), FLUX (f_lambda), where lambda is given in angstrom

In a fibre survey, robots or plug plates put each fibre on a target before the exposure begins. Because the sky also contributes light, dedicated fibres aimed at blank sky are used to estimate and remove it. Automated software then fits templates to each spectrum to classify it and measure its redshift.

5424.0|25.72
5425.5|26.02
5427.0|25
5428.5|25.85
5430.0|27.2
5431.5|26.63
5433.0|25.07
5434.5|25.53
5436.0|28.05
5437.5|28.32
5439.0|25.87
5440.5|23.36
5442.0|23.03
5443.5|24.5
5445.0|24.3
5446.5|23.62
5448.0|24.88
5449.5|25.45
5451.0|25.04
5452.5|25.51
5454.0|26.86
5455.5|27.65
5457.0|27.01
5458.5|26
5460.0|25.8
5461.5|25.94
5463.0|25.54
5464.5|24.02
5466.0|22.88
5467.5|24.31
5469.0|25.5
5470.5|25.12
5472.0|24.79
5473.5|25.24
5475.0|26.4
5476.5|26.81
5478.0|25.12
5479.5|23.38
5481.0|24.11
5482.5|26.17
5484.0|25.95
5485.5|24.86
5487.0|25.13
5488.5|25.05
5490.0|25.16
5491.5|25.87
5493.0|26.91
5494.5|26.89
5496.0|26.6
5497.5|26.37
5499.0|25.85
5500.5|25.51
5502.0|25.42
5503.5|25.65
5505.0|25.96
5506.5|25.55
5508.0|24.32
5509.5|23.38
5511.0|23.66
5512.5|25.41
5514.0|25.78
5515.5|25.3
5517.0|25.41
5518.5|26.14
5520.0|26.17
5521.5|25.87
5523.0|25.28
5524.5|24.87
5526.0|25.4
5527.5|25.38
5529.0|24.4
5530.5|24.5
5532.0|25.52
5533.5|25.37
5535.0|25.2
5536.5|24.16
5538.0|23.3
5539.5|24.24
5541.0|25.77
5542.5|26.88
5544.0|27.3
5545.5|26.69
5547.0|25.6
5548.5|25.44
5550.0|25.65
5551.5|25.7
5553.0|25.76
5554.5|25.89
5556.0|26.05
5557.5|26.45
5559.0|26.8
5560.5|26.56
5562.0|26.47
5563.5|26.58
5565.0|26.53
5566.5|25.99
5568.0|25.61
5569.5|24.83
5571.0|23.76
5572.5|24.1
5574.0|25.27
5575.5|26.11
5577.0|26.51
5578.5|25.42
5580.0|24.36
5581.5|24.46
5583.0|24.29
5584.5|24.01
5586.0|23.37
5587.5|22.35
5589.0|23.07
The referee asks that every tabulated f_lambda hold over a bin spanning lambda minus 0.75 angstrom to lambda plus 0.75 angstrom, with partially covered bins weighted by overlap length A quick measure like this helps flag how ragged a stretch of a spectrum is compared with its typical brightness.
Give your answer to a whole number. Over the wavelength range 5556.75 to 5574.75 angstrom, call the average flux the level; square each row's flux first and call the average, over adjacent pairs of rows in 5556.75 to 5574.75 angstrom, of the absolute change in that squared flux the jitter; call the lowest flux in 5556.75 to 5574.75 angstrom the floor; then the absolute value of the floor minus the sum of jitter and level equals 25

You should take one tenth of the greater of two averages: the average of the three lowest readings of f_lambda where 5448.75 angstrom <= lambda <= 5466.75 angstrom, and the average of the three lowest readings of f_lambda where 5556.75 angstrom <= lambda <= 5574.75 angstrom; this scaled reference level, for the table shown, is 2.42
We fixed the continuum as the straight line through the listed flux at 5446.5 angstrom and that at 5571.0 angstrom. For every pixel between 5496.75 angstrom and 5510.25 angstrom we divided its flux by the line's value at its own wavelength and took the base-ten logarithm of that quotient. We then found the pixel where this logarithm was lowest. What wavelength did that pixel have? 5509.5 angstrom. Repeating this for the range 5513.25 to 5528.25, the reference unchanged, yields 5524.5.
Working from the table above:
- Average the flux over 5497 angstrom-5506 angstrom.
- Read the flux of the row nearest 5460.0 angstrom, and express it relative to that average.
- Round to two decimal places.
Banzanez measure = 1.00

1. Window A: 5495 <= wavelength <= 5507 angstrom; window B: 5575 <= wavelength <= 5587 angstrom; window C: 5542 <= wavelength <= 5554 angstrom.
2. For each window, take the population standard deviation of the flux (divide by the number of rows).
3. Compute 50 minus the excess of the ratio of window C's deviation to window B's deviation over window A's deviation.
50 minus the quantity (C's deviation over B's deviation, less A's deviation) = 49.7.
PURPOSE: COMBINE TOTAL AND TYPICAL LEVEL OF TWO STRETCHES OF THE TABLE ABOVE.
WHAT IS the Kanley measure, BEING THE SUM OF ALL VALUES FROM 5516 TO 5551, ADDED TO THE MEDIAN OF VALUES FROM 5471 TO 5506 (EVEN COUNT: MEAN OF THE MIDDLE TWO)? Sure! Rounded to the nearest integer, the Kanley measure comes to 610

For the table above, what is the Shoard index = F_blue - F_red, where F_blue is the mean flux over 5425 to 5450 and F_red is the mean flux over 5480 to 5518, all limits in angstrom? 0.0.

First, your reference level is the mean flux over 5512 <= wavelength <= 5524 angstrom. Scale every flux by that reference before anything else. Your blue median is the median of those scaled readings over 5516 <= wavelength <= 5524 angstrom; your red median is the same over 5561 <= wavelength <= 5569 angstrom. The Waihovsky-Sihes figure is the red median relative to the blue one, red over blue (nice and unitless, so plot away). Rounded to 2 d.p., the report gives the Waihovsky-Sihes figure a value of 1.02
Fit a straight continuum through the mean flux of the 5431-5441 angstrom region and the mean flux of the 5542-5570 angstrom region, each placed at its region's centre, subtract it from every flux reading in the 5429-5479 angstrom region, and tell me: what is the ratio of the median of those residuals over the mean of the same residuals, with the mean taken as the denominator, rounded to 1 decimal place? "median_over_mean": 1.0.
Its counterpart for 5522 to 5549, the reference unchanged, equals 0.9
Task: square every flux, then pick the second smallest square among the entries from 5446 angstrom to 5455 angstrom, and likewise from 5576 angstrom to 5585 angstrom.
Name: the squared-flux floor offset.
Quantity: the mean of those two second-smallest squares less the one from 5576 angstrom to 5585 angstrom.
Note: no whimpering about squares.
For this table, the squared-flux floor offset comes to 15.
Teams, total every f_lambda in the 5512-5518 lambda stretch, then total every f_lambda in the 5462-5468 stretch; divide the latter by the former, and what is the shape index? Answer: 0.95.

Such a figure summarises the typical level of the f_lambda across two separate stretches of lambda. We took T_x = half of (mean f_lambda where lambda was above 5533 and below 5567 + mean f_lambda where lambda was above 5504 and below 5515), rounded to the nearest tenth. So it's 25.4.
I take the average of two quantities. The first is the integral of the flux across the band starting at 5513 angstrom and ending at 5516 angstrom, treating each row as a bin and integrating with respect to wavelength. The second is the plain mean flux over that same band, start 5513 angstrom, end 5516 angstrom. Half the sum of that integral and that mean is 51.1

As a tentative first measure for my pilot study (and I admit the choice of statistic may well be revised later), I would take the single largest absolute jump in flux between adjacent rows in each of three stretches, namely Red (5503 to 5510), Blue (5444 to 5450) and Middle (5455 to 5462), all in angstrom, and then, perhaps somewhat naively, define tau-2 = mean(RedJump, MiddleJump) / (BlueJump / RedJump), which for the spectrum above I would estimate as 1.1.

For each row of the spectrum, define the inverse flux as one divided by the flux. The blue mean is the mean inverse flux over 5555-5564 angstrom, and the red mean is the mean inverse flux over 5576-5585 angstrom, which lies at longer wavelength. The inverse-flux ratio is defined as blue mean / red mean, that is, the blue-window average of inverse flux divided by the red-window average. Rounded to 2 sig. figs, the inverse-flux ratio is 0.94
